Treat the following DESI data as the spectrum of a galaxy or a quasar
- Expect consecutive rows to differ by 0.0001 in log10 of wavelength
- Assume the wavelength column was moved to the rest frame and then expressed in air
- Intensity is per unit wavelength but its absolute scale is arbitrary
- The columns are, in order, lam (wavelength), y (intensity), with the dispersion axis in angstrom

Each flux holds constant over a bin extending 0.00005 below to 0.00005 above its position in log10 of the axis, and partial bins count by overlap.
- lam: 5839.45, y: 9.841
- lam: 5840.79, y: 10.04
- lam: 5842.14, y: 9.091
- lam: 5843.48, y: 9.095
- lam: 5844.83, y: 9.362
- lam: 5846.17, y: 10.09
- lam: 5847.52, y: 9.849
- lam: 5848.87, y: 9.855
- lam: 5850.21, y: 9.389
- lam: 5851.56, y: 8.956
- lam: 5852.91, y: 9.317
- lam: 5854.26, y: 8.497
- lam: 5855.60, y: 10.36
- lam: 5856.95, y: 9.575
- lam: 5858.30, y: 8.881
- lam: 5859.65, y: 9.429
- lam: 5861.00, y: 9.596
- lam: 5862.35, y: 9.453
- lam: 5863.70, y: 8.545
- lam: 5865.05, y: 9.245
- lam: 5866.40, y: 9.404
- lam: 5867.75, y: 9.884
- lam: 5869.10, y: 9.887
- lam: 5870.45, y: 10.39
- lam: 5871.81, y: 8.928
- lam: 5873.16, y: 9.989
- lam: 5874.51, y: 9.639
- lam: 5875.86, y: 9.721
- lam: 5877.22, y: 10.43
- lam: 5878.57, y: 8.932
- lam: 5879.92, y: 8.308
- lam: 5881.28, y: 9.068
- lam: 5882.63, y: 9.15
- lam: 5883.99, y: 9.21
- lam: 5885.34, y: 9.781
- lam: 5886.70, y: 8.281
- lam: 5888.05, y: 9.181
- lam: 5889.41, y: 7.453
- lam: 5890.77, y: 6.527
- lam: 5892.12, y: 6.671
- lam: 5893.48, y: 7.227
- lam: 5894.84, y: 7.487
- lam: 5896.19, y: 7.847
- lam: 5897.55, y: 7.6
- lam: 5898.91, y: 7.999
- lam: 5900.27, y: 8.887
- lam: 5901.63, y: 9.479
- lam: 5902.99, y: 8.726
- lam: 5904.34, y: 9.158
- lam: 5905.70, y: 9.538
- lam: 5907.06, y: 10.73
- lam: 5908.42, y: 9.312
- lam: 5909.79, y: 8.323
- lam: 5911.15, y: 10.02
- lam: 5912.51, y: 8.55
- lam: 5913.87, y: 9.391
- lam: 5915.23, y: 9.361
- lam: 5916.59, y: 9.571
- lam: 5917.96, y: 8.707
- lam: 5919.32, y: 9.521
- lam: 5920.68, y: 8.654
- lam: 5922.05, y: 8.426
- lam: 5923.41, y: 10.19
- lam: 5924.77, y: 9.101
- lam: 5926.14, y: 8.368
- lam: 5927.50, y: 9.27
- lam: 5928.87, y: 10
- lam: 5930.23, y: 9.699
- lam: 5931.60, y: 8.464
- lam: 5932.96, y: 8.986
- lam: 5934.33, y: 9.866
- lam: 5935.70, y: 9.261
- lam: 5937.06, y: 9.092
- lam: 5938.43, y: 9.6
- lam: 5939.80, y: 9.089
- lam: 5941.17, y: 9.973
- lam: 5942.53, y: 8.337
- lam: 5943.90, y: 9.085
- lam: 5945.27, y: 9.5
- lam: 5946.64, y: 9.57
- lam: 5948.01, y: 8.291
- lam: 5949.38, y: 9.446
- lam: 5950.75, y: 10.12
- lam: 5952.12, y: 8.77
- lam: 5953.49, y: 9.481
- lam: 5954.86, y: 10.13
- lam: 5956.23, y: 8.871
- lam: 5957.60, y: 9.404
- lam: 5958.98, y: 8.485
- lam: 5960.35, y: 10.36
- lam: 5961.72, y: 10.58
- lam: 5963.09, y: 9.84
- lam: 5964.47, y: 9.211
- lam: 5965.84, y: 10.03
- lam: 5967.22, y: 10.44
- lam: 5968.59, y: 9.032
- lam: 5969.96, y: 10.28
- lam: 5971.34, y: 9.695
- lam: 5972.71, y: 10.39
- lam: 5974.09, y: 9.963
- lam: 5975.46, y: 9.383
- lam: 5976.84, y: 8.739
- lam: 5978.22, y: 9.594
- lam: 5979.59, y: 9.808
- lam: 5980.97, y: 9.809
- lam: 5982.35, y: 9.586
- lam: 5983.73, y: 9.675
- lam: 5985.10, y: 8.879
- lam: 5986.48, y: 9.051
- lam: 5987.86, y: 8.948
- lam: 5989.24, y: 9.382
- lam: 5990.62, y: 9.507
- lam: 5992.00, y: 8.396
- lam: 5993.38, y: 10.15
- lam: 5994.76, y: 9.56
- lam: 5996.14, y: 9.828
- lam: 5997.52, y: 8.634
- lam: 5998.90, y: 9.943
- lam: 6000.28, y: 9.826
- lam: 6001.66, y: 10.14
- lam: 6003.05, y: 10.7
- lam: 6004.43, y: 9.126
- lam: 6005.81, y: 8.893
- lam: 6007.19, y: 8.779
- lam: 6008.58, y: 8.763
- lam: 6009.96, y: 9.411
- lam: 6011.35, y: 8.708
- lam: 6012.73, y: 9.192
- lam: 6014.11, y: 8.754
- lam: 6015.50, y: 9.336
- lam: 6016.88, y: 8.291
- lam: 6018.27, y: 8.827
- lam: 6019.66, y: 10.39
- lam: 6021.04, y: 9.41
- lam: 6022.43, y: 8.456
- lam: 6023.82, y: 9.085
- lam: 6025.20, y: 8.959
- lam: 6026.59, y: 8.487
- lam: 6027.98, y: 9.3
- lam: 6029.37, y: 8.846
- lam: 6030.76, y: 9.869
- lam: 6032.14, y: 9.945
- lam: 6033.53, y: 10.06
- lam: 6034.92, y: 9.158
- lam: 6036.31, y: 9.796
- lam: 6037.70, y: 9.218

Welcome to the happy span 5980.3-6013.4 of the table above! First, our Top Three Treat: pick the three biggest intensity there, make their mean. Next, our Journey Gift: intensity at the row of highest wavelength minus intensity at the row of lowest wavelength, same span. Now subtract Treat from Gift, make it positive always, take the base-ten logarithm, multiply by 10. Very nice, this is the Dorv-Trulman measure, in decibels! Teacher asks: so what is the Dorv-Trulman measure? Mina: 10.4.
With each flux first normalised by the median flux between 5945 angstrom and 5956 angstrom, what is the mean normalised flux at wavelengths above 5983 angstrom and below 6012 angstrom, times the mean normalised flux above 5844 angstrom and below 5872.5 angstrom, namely 0.98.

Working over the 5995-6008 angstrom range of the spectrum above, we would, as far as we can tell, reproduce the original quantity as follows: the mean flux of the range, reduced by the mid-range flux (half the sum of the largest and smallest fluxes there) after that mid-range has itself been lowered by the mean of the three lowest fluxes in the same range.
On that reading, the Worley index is 8.64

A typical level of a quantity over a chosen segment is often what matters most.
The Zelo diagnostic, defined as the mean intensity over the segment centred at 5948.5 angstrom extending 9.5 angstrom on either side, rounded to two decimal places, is 9.29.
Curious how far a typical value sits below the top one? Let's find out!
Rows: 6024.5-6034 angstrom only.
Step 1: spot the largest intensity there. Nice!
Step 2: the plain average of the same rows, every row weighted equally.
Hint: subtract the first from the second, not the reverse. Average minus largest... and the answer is -0.7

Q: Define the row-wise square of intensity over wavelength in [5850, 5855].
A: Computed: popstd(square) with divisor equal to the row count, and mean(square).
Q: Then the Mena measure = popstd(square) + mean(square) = 88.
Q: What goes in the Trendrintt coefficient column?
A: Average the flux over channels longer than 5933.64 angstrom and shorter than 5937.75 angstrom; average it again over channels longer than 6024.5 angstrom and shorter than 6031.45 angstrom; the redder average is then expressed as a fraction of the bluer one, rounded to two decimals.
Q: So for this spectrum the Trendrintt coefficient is 0.97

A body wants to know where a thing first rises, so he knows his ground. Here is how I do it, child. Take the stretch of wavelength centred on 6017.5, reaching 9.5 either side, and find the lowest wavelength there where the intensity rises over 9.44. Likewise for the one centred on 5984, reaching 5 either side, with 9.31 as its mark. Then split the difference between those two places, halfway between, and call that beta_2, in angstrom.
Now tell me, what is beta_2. 5999.6 angstrom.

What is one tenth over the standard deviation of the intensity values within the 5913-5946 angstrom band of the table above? 0.19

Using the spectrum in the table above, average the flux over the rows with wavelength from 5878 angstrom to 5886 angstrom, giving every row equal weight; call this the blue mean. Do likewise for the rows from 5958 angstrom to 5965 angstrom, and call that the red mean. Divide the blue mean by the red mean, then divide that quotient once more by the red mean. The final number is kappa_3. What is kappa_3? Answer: 0.097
